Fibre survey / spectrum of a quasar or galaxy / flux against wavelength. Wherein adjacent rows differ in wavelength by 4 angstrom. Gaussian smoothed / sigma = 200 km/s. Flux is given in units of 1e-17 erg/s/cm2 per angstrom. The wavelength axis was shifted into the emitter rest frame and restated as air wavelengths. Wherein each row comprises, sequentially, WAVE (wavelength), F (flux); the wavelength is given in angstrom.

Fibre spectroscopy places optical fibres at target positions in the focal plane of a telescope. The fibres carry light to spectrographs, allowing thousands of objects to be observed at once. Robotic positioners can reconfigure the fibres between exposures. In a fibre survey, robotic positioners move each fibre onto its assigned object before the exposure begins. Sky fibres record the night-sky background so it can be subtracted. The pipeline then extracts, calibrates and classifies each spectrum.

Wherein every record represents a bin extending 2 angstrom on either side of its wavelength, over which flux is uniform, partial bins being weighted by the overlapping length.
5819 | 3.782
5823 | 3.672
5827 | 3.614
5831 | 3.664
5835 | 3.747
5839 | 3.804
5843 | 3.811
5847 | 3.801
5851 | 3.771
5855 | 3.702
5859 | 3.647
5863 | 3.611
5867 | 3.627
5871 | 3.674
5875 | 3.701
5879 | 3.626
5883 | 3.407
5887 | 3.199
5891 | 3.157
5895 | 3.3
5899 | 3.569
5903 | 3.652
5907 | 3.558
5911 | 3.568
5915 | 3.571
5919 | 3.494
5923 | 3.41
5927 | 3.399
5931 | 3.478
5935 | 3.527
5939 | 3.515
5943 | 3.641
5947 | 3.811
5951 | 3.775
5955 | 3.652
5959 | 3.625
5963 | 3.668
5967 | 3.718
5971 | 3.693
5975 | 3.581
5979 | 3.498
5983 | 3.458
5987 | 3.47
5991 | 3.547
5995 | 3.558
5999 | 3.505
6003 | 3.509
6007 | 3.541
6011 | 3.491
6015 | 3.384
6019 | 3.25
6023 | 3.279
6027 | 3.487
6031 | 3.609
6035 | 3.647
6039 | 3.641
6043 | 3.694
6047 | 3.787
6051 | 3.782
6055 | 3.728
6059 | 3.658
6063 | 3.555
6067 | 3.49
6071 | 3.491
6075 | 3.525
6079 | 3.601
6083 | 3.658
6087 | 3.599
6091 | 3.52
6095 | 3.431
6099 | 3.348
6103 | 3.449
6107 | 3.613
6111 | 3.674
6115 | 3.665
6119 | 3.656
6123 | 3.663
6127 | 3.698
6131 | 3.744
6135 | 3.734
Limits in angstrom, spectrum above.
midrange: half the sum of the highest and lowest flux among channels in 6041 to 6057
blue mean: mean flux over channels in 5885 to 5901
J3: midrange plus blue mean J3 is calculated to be 7.05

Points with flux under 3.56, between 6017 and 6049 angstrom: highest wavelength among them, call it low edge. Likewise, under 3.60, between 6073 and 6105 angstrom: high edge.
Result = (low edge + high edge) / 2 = 6065 angstrom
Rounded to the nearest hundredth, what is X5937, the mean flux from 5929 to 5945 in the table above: 3.54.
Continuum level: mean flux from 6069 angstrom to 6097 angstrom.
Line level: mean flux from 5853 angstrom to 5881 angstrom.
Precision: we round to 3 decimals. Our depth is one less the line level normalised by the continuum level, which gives -0.031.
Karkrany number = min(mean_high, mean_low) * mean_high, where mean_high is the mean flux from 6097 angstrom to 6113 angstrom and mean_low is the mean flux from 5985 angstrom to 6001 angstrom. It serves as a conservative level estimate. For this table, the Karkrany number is 12.4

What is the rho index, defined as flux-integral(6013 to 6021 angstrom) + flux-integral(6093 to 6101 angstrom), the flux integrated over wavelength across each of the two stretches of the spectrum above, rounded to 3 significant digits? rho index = 53.7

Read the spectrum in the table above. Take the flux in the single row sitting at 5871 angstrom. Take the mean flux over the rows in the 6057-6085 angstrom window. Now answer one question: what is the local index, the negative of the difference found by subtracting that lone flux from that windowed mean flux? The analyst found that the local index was 0.11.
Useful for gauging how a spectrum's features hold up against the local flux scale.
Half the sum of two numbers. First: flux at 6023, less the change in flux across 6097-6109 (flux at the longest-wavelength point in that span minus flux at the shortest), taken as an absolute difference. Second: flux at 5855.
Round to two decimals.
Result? 3.36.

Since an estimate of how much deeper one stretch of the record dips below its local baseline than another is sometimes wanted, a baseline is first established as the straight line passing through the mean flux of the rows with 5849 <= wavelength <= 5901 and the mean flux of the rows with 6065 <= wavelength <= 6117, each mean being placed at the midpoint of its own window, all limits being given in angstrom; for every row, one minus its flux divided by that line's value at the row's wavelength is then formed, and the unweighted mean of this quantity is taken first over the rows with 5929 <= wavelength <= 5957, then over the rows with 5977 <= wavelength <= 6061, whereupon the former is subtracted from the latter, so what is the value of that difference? 0.02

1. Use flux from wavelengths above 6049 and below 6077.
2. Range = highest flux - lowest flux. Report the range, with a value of 0.29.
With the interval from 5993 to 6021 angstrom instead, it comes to 0.31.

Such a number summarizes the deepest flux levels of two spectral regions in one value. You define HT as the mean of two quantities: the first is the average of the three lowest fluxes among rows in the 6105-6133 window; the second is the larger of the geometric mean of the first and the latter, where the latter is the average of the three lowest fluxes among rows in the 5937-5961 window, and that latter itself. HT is 3.63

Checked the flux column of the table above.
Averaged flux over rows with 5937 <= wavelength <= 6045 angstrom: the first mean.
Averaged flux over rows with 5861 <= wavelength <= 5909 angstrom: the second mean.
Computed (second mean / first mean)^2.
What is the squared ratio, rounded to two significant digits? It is 0.97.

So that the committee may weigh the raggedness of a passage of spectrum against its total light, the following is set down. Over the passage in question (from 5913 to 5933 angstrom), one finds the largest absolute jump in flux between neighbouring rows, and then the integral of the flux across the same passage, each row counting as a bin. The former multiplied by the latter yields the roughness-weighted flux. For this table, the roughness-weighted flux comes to 5.8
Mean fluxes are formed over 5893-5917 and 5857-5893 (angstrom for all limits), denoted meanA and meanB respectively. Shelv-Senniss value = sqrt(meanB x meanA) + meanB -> 7.04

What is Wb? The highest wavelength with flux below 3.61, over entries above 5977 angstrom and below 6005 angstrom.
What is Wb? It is 6003 angstrom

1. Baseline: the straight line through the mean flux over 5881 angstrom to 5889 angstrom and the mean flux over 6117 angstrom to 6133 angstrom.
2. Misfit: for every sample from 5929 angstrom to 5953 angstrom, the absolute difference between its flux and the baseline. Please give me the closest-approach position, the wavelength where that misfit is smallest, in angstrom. 5931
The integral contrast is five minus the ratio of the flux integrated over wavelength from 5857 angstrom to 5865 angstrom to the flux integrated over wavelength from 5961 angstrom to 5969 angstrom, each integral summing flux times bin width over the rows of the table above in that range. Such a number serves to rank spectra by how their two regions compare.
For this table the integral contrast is 4.02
